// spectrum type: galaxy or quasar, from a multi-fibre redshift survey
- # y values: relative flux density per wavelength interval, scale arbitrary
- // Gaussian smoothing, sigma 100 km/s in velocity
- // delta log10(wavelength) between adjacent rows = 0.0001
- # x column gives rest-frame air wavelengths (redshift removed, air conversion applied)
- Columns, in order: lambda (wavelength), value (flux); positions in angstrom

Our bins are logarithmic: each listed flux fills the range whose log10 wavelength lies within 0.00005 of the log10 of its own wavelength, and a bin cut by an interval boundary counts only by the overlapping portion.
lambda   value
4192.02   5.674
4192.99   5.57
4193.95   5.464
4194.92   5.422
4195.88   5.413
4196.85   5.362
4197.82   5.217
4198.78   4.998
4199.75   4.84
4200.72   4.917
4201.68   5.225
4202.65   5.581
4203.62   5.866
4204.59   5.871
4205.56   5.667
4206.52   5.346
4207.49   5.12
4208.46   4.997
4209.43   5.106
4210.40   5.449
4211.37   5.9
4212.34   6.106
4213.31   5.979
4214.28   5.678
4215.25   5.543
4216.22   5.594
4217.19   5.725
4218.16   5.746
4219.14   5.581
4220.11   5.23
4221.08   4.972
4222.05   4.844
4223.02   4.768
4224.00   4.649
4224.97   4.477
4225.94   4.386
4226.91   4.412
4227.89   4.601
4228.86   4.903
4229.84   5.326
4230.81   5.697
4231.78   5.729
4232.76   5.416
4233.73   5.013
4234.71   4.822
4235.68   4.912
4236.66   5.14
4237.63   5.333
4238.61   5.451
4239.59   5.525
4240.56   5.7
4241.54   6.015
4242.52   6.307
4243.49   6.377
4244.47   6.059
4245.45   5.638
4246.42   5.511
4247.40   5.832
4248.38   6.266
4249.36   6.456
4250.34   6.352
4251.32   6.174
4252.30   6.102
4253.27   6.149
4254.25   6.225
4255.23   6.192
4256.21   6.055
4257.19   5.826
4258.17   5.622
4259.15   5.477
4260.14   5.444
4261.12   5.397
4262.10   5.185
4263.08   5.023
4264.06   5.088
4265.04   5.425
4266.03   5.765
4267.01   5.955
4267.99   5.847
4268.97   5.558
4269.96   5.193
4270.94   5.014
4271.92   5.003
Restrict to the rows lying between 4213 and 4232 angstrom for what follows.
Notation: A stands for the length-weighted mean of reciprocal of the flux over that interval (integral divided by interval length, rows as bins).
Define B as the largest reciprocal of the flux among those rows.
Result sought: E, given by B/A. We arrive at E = 1.17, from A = 0.195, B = 0.23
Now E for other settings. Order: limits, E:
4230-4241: 1.10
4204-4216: 1.11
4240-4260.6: 1.10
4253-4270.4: 1.12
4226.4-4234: 1.15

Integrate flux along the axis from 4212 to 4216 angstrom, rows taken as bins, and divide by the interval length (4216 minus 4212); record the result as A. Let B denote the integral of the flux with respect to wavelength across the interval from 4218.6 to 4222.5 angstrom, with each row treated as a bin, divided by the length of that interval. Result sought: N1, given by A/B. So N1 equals 1.12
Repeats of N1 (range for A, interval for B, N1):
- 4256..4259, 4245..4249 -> 0.99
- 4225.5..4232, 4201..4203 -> 0.93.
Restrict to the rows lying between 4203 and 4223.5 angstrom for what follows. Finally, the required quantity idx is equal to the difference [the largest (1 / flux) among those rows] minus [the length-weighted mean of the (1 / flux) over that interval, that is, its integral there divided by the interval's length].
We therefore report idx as 0.026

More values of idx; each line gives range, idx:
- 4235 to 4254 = 0.032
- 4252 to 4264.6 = 0.022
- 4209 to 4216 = 0.019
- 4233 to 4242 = 0.019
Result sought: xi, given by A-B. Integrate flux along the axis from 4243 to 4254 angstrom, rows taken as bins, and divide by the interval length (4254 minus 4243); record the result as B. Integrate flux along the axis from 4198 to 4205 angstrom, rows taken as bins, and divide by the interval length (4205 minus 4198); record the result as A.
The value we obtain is -0.8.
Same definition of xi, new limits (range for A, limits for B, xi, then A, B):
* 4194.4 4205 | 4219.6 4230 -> 0.6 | 5.33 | 4.8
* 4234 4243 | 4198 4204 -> 0.2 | 5.45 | 5.2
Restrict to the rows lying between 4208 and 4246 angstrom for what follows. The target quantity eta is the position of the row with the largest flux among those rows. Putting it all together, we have 4243.49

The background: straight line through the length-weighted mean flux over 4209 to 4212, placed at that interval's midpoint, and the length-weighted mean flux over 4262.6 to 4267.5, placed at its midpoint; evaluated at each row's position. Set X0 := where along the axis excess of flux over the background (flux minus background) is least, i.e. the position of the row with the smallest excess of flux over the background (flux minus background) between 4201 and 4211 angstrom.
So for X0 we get 4208.46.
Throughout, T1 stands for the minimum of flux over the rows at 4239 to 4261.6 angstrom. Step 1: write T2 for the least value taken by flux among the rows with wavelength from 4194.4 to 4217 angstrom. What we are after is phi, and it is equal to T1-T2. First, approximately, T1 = 5.397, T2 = 4.84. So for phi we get 0.6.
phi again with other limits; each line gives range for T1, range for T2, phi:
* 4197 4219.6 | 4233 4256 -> 0.0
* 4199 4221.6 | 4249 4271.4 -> -0.2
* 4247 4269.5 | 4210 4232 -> 0.6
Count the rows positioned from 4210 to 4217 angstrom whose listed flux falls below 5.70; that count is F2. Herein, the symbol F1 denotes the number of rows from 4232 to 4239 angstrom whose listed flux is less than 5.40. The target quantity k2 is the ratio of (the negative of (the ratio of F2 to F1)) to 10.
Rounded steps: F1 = 5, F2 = 4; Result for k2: -0.08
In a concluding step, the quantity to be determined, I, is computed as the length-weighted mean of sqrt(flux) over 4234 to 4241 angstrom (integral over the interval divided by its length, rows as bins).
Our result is 2.29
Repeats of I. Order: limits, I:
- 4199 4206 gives 2.32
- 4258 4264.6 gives 2.30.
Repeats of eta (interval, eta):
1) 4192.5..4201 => 4192.99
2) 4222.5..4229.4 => 4228.86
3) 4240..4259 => 4249.36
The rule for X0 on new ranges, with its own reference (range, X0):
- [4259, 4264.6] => 4263.08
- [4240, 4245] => 4240.56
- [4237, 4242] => 4237.63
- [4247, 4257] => 4247.40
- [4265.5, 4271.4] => 4270.94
